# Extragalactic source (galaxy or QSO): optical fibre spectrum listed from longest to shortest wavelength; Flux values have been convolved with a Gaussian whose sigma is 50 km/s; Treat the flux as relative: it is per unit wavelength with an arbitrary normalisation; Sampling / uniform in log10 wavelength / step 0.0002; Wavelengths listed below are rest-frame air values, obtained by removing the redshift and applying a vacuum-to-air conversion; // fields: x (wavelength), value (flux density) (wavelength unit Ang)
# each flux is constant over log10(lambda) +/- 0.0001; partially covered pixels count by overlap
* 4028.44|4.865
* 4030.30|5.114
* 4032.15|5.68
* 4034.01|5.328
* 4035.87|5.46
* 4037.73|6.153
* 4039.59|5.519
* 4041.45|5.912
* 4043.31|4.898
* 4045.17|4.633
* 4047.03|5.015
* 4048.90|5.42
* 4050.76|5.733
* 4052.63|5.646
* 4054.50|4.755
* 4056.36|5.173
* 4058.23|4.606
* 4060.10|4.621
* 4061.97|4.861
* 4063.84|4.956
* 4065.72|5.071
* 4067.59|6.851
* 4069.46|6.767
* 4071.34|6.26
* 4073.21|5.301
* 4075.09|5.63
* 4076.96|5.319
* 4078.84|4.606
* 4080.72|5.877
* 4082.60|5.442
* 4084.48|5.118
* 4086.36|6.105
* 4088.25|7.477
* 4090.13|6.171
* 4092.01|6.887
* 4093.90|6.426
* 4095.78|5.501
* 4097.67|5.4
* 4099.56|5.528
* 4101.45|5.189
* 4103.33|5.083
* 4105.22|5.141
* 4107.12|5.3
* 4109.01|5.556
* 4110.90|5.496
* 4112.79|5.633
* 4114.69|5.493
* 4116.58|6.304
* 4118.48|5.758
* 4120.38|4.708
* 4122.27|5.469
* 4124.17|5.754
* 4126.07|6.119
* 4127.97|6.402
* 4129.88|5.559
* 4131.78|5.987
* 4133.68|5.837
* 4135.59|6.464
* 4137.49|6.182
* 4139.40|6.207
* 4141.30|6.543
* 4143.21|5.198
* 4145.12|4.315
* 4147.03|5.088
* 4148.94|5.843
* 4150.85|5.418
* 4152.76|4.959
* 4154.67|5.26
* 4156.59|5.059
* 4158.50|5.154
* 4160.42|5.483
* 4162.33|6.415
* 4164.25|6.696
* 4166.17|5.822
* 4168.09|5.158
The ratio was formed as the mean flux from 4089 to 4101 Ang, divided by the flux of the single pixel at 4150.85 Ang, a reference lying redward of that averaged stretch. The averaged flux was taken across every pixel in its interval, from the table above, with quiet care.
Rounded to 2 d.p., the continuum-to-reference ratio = 1.10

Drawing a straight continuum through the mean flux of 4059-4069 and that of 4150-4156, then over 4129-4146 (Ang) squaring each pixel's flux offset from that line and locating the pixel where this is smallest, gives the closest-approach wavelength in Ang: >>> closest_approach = 4143.21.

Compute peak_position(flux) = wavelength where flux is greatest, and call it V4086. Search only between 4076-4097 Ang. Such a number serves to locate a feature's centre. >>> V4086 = 4088.25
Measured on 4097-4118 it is 4116.58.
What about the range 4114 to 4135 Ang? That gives 4127.97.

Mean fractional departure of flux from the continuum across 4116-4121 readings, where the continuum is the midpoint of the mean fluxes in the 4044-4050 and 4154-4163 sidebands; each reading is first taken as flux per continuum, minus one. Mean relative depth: 0.07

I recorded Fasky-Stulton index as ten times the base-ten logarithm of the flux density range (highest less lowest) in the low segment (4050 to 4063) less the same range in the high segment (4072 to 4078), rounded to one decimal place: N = -1.0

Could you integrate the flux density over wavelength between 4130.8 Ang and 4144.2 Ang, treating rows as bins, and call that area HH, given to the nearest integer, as 81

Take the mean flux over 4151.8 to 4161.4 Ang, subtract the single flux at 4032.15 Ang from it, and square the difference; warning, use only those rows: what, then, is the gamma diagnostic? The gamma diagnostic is 0.2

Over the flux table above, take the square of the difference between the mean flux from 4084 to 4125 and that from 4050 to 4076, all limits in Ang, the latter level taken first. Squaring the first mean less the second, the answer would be 0.07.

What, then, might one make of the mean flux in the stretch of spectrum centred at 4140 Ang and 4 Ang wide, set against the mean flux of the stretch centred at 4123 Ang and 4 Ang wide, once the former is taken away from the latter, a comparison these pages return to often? -0.8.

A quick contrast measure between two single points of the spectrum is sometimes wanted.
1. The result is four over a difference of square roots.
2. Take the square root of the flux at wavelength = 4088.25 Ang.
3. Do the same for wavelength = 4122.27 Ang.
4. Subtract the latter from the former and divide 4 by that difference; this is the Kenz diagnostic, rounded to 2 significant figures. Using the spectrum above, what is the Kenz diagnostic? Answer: 10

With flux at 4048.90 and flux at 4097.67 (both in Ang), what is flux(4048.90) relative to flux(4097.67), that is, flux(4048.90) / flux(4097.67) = 1.00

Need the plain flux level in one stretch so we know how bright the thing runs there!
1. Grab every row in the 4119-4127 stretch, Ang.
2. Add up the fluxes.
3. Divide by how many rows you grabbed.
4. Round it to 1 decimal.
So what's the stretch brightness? 5.5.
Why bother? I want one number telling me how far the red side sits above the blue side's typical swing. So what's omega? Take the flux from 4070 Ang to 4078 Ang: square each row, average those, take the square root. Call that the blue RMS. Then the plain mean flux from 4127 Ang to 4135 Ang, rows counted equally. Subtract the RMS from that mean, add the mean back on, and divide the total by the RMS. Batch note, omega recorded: 1.11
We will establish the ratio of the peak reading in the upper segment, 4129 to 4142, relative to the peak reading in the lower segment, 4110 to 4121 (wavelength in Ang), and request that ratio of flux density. 1.0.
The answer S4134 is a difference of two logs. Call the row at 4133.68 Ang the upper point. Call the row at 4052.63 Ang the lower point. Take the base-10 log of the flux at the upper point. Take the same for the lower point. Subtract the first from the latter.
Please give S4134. -0.014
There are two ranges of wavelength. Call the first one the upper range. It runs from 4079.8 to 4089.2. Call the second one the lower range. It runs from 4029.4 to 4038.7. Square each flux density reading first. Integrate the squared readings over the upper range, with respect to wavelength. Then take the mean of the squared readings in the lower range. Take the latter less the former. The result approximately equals -314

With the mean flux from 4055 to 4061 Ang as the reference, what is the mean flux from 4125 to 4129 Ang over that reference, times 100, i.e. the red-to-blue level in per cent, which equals 130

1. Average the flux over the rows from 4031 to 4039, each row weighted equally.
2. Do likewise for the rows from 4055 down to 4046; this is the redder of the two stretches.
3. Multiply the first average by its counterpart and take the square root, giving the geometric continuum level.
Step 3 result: 5.48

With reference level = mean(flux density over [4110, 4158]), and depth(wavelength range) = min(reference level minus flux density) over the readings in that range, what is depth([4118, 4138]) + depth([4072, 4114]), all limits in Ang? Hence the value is -2.7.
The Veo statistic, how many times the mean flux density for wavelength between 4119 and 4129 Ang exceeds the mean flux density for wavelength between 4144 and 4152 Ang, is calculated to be 1.10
